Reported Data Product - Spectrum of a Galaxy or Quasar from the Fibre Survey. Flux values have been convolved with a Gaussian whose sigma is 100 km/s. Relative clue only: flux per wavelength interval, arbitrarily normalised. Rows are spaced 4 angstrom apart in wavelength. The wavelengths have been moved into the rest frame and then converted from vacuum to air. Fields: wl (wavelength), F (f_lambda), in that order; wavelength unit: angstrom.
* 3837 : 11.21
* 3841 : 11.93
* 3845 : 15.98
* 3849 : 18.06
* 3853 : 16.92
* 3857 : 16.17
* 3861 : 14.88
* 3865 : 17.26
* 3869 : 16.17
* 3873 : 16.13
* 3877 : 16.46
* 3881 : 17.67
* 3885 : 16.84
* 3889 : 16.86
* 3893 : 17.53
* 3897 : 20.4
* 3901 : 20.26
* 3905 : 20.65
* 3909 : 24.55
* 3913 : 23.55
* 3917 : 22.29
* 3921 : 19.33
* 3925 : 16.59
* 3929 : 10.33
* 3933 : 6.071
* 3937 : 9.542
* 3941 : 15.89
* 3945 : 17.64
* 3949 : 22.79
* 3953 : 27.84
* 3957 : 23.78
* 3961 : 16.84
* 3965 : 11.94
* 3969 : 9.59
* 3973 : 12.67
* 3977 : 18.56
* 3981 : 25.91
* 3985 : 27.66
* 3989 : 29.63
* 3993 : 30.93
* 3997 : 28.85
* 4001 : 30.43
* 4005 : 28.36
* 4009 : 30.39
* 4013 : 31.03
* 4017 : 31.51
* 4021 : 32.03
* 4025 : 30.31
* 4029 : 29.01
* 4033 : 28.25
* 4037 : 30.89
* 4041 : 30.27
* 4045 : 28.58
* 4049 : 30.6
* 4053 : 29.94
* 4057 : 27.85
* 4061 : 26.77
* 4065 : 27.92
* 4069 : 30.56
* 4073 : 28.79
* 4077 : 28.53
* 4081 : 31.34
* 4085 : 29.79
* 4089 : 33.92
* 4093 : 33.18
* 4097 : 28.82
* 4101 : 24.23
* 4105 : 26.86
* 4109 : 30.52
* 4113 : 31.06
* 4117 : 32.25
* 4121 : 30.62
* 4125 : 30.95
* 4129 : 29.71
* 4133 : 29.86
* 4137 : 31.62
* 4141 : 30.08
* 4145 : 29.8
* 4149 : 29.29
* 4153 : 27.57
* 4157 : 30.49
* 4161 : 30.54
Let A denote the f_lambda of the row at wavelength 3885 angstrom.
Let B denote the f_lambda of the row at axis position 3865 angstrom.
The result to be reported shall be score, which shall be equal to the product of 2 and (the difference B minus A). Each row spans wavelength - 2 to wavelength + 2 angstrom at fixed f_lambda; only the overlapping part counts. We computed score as 1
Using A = 16.84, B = 17.26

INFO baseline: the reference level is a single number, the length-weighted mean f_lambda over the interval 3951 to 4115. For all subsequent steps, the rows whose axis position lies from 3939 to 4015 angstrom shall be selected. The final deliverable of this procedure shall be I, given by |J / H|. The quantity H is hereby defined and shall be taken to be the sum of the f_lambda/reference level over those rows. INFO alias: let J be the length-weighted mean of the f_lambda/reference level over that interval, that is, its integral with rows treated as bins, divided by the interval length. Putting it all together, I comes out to 0.05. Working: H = 16.0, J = 0.84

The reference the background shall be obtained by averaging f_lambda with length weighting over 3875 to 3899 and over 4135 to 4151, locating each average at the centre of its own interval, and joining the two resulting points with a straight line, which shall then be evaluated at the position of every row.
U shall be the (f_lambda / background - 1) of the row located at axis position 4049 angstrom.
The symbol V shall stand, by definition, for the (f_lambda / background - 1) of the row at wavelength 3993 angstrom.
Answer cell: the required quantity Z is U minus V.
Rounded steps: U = 0.20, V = 0.35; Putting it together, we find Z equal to -0.16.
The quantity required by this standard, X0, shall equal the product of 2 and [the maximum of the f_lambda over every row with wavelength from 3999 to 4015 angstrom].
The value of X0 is 62.1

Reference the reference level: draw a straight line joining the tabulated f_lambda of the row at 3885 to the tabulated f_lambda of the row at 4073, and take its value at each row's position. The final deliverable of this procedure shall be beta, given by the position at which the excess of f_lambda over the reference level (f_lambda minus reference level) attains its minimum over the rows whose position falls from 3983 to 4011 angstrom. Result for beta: 4005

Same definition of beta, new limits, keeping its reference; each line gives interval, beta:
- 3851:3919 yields 3861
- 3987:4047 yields 4045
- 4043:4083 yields 4061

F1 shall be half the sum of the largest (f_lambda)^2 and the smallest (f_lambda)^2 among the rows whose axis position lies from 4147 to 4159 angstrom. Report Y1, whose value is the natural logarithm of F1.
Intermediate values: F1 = 845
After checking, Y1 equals 6.7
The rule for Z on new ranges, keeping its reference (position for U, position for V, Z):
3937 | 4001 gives -0.84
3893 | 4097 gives -0.05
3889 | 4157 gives -0.04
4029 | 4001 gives -0.13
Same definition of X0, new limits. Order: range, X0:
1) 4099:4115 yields 62.1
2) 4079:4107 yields 67.8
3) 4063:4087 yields 62.7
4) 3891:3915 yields 49.1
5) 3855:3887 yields 35.3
